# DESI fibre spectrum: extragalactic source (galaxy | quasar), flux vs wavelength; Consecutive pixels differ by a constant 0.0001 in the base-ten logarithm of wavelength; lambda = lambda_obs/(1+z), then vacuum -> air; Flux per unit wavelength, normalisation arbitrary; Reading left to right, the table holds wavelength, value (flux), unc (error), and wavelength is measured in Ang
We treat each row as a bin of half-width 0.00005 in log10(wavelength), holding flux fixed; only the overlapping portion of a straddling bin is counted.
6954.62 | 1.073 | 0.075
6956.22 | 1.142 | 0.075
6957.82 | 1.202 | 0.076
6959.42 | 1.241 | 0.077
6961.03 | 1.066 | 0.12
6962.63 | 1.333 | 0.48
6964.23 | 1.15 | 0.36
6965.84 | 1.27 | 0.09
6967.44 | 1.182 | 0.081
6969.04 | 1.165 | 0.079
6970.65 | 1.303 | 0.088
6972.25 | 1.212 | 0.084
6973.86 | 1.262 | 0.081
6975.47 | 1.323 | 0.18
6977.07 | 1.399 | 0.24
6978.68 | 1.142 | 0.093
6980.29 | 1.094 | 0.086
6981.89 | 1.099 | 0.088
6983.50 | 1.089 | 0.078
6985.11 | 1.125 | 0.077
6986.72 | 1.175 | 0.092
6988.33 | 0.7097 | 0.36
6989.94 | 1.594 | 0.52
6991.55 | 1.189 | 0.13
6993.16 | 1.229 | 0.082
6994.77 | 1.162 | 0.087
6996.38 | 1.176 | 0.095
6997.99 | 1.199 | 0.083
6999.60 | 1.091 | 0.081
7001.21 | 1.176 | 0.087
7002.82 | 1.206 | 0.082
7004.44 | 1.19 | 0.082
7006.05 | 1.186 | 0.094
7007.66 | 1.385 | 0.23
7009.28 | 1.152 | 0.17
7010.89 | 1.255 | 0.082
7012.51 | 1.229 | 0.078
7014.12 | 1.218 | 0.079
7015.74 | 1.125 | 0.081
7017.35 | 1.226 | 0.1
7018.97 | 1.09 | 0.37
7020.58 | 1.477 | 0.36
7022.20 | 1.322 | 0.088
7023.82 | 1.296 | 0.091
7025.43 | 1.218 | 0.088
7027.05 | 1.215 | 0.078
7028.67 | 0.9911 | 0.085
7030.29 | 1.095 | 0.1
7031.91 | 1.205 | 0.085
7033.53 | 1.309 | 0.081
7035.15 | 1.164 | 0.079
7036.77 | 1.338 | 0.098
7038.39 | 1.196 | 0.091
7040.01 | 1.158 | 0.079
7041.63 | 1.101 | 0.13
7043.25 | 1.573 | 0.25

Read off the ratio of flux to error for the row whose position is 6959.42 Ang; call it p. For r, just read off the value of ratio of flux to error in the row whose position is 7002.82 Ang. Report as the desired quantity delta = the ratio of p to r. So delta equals 1.1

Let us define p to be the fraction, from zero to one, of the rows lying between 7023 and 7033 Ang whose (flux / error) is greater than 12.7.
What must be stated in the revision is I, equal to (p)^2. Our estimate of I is 0.4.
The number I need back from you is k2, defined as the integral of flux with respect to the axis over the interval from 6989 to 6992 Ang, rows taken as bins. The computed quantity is 4.2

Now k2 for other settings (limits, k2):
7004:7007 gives 3.6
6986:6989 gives 2.8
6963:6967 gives 4.9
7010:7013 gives 3.7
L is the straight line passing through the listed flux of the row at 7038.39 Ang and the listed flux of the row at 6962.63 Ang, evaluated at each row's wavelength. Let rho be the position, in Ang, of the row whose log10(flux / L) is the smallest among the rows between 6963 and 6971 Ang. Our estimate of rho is 6964.23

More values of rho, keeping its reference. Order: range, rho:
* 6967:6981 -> 6980.29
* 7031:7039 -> 7035.15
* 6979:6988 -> 6983.50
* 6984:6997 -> 6988.33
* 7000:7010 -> 7009.28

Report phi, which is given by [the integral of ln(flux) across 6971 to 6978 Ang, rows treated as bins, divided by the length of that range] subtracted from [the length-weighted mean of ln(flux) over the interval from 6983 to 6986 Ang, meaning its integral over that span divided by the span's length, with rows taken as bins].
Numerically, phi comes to -0.15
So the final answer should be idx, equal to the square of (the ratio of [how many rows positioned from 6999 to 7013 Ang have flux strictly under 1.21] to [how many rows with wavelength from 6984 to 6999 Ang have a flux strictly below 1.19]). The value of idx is 1.0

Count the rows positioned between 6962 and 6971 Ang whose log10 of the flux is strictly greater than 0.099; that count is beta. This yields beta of 3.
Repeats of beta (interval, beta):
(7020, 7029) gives 3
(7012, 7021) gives 1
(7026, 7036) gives 1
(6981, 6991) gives 1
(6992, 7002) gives 0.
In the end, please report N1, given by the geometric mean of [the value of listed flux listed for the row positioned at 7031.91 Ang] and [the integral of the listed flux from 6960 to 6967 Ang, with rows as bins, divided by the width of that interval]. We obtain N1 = 1.20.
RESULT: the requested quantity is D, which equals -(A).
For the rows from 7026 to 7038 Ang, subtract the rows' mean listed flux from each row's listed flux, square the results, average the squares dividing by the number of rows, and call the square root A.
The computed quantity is -0.11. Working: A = 0.111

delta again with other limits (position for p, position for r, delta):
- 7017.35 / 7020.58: 3.0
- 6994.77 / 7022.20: 0.9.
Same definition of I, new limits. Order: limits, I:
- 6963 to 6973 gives 0.7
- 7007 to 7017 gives 0.4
